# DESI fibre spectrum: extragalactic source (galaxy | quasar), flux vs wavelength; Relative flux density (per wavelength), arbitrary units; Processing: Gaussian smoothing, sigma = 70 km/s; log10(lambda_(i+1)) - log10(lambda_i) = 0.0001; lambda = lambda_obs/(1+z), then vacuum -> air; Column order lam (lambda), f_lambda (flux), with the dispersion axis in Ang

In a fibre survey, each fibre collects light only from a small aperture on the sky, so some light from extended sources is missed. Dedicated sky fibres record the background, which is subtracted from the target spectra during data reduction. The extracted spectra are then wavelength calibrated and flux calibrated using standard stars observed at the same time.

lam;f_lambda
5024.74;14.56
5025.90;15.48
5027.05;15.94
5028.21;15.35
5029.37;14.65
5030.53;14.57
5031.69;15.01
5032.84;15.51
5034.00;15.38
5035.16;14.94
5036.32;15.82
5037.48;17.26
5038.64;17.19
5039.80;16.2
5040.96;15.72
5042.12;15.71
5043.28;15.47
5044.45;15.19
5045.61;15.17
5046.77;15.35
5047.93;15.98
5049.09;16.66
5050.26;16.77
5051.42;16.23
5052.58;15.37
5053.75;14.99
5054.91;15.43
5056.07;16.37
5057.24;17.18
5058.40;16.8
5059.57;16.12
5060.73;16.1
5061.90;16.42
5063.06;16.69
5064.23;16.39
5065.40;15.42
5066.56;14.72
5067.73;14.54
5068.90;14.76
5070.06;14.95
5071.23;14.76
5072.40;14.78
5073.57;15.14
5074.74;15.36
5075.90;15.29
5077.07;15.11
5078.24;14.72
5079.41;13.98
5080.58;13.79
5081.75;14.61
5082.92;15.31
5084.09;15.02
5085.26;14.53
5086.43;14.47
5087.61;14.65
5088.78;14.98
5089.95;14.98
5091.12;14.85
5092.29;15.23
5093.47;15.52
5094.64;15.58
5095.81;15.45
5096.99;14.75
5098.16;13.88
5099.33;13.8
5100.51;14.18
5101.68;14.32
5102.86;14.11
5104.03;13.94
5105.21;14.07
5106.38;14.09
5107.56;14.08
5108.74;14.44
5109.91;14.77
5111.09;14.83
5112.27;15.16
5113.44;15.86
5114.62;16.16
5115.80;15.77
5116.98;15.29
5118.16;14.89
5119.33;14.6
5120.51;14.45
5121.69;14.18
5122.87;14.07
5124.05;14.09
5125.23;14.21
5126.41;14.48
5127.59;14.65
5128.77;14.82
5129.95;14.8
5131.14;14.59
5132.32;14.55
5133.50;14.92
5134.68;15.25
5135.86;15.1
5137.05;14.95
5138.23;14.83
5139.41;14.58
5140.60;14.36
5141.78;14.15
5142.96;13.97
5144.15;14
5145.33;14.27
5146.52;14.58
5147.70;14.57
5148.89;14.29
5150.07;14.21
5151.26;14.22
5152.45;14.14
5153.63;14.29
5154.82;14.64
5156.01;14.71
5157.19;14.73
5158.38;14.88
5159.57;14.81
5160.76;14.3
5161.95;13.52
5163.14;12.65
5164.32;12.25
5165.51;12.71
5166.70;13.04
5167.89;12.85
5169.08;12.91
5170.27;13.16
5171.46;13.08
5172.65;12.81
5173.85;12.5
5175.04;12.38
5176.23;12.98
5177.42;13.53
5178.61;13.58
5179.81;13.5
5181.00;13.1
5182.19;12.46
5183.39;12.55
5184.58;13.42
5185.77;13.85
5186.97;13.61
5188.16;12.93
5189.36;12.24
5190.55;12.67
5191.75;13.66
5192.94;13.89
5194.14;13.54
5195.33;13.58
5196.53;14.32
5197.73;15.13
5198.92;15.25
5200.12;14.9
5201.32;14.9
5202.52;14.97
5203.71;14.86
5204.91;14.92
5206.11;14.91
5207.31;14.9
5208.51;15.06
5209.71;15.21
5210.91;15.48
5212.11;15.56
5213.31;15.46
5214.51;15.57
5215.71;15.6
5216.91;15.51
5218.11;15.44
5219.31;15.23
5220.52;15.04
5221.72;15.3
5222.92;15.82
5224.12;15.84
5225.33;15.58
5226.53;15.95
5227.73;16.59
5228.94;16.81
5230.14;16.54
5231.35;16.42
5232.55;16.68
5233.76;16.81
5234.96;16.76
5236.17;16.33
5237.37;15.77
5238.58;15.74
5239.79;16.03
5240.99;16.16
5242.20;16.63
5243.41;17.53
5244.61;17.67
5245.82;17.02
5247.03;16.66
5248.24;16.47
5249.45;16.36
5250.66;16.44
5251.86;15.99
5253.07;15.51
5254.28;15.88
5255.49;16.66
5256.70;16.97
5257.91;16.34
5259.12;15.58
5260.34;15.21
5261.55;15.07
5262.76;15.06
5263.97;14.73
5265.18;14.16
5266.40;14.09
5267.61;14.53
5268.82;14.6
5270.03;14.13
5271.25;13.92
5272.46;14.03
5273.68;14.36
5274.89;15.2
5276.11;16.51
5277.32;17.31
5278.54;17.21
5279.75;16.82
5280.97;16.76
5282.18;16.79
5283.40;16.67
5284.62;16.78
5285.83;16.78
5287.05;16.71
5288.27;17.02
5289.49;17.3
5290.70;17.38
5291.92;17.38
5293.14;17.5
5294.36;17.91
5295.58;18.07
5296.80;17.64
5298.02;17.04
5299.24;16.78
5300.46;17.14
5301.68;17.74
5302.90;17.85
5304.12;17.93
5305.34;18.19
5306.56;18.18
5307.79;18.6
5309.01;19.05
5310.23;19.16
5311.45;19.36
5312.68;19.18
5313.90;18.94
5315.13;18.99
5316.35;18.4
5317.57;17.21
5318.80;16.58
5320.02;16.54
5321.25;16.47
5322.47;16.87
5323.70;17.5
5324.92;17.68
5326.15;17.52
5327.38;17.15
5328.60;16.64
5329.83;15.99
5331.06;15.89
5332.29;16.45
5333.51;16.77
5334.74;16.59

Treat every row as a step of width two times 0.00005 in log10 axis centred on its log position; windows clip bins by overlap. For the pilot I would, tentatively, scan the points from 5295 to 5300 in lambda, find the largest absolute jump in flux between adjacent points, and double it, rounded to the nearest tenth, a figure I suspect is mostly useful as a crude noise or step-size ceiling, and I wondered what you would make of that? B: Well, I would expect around 1.2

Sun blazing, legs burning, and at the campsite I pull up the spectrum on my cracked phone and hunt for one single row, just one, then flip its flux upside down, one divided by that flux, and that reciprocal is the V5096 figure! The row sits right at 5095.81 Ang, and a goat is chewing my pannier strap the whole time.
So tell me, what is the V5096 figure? 0.0647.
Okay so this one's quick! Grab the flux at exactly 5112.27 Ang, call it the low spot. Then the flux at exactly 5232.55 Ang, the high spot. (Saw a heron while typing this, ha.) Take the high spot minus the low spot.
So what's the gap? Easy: 1.5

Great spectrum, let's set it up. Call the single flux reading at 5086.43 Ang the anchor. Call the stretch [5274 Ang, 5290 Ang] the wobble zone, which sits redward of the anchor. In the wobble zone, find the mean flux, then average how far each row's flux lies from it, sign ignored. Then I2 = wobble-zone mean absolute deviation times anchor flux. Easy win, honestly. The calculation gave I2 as 4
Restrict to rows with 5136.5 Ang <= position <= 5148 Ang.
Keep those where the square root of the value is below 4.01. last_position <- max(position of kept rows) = 5147.70 Ang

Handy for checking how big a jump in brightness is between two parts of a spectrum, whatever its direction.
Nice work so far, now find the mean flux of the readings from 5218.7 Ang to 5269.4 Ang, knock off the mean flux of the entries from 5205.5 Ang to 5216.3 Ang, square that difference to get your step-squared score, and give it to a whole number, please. 0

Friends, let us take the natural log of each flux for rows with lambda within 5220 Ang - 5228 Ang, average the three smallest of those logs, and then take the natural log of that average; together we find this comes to 1.00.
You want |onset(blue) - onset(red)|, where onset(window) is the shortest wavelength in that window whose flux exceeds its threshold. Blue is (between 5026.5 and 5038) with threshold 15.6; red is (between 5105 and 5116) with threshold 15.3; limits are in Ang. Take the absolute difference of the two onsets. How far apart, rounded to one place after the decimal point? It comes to 86.4 Ang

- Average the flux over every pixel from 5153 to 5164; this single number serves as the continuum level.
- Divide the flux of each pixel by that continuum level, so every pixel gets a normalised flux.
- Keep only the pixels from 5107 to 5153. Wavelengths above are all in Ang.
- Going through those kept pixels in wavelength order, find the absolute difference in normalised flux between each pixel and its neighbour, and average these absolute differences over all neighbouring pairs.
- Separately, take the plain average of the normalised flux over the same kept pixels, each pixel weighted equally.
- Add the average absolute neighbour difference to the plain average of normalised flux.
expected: 1.04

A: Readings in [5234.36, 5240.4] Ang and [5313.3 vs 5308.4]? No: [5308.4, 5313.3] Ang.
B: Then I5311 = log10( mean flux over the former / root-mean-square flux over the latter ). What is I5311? -0.075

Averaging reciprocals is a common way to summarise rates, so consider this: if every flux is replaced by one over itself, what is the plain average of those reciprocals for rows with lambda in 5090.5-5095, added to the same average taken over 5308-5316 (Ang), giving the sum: 0.118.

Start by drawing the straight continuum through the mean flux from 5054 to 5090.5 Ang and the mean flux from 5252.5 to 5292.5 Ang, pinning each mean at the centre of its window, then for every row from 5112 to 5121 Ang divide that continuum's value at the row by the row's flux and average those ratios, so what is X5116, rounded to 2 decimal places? 1.01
